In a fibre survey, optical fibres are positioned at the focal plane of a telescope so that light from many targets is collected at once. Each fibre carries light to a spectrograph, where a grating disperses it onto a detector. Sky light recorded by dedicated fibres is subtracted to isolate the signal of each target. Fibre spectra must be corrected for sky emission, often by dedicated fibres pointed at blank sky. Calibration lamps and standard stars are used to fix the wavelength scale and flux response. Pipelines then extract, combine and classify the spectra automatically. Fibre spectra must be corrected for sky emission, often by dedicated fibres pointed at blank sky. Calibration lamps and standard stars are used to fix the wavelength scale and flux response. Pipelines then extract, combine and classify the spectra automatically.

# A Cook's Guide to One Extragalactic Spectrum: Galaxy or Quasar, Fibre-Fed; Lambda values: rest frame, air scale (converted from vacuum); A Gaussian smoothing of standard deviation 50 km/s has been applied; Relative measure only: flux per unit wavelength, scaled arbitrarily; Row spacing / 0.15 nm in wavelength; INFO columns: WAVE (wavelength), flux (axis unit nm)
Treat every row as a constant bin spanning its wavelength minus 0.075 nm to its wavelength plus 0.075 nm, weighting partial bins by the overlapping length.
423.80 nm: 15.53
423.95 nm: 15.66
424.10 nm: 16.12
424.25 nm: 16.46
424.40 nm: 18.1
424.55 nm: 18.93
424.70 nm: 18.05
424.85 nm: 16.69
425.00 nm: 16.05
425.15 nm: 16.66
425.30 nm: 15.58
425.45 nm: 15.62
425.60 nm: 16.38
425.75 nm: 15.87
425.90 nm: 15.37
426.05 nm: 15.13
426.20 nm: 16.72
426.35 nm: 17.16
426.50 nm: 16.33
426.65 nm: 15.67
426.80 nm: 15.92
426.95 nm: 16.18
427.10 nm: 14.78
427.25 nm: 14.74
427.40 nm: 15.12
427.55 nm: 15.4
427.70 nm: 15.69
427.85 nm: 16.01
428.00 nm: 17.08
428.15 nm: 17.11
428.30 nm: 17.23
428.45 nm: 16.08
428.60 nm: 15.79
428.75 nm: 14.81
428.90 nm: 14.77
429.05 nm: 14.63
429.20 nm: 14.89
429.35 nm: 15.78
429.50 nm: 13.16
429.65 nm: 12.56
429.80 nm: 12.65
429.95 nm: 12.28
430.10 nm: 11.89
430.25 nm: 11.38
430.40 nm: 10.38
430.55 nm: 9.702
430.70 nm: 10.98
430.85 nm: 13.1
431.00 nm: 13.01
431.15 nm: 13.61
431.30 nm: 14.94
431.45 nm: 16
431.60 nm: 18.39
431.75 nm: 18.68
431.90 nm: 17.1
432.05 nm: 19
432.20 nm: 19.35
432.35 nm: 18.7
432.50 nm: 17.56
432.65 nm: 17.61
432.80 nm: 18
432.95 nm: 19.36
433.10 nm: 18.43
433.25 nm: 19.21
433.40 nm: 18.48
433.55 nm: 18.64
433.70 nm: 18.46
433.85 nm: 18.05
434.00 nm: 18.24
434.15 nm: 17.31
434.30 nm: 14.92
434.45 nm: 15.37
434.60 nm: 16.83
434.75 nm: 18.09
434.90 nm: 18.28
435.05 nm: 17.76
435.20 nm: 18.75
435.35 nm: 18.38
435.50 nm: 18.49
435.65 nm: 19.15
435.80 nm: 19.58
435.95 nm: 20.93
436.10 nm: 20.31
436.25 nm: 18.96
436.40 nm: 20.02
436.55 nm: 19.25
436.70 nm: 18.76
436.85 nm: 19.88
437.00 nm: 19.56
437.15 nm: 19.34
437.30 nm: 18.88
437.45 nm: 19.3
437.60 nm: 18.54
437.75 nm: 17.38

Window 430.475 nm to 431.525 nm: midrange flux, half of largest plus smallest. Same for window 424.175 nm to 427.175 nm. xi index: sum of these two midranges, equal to 29.7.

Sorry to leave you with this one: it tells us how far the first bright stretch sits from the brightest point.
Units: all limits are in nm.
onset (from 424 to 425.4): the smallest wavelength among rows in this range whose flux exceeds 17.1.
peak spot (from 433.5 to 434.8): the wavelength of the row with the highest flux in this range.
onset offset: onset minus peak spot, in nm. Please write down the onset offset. -9.15 nm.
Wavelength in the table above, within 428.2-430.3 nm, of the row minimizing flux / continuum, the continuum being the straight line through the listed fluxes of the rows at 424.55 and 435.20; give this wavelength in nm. 430.25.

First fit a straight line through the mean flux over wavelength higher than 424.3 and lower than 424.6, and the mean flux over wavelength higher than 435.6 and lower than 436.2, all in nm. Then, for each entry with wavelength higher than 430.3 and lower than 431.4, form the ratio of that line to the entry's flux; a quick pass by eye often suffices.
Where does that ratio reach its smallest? 431.30 nm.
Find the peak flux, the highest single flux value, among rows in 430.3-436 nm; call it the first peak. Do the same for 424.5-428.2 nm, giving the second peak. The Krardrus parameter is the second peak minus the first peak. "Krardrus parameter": -2.0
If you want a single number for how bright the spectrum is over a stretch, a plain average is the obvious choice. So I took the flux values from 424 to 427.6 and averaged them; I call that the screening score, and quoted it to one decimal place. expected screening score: 16.2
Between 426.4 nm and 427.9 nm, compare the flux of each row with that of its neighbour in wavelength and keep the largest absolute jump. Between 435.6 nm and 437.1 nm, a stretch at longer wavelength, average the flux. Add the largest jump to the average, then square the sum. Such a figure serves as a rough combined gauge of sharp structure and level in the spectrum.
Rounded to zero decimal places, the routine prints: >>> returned 443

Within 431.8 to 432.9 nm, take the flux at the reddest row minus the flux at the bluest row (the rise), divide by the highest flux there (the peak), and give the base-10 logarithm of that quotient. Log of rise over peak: -1.33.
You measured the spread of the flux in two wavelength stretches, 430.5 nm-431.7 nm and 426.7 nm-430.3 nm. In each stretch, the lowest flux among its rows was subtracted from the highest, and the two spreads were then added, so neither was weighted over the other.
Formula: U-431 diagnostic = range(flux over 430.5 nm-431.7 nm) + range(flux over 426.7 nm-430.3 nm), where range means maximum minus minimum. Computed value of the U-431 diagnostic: 15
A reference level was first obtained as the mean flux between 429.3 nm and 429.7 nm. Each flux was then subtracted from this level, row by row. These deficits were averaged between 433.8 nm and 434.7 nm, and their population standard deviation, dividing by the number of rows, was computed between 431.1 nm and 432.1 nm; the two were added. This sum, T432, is -1.1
